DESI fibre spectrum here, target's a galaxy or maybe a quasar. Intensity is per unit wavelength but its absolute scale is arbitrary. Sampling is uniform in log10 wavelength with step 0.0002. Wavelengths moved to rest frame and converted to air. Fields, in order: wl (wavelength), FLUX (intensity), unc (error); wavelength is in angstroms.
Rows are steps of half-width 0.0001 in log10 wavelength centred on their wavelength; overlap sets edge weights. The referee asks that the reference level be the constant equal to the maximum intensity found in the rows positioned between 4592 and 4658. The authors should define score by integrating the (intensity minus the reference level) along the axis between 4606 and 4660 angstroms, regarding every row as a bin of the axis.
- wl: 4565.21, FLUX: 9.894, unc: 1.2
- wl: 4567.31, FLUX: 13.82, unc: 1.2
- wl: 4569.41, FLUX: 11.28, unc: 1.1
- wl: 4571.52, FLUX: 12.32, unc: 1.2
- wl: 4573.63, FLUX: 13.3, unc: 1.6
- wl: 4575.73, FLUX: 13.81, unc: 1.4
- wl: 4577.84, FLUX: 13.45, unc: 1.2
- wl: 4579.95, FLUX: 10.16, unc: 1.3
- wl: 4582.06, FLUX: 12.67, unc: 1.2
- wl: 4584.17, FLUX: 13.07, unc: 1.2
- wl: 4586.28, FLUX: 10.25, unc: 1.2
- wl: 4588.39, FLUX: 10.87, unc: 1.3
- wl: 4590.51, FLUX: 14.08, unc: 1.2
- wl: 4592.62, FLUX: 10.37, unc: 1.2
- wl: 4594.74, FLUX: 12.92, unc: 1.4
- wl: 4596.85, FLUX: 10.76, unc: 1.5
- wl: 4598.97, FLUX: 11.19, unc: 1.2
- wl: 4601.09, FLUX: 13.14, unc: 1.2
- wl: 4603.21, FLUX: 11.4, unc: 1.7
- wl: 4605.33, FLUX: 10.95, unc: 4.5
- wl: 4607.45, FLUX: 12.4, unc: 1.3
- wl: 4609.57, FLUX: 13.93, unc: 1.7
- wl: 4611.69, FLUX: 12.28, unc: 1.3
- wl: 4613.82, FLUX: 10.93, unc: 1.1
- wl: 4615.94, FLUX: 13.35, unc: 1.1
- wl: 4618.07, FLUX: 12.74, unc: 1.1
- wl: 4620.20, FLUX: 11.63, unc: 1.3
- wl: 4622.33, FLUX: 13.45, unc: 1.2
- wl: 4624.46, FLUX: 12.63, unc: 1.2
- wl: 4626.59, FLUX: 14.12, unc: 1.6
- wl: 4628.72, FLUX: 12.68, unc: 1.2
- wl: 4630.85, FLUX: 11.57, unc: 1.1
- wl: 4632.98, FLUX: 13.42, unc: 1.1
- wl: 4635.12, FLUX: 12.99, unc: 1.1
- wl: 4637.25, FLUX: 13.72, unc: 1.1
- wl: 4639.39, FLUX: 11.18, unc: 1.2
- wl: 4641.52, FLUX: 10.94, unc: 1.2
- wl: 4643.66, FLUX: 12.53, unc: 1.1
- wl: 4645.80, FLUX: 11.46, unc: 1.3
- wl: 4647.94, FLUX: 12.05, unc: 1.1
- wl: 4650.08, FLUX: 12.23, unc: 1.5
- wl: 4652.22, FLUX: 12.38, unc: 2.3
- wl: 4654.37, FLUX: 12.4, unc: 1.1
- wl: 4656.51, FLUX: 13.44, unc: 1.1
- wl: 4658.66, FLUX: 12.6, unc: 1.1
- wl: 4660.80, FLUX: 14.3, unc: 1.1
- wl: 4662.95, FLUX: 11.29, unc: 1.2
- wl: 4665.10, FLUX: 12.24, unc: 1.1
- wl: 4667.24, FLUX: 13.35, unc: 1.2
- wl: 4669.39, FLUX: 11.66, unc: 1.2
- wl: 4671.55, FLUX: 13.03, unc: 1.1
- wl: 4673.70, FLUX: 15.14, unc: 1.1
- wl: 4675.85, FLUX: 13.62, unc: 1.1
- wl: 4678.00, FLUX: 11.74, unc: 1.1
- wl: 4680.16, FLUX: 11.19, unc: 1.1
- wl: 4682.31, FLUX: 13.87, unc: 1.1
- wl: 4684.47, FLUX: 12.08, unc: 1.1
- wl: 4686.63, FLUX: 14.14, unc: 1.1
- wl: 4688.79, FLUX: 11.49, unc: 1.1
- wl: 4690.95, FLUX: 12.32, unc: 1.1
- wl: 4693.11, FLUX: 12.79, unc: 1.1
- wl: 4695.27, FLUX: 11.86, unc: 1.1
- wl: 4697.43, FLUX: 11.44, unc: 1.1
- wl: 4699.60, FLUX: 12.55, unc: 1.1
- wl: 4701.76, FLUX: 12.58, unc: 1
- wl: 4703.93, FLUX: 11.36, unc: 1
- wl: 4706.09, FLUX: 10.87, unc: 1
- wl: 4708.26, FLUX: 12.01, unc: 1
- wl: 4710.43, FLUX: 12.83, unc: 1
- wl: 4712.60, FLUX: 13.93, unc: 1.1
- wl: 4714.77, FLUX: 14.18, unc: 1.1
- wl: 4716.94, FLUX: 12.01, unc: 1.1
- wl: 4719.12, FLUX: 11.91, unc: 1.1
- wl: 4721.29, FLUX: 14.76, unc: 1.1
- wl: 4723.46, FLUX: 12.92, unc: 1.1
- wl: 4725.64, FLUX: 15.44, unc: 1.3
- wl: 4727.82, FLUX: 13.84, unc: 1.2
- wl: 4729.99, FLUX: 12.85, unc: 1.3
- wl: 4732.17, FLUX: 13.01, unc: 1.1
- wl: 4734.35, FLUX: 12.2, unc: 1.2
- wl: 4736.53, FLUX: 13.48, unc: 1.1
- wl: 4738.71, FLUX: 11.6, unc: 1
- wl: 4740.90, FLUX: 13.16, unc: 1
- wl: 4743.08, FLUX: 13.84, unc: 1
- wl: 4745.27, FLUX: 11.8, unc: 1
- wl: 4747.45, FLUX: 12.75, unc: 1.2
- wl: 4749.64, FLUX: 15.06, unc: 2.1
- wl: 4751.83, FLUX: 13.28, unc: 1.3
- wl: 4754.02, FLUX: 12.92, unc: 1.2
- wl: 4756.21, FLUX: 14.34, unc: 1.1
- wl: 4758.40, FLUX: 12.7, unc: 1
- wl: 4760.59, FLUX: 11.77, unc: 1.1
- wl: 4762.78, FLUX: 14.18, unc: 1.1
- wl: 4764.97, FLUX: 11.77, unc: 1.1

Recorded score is -86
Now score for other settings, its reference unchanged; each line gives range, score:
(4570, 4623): -102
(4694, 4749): -73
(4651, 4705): -82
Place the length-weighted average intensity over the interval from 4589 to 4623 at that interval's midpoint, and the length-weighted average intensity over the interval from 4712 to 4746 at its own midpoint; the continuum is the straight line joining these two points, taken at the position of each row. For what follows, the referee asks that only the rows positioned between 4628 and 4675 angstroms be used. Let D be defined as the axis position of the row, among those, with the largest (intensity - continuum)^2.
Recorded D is 4673.70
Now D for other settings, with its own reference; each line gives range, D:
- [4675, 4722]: 4706.09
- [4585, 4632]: 4590.51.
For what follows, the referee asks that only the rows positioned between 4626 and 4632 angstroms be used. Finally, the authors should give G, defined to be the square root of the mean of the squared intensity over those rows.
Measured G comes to 12.8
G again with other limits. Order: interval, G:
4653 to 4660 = 12.8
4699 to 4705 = 12.2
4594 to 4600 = 11.7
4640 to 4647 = 11.7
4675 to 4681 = 12.2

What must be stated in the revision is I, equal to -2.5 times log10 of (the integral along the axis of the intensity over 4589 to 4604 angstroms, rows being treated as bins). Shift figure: -5.6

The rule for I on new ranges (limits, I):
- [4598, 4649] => -7.0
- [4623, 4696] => -7.4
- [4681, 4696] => -5.7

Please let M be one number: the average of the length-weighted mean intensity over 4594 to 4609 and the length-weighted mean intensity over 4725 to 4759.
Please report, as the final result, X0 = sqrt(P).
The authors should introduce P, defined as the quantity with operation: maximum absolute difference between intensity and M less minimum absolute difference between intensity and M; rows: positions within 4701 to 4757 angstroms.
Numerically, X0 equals 1.69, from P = 2.9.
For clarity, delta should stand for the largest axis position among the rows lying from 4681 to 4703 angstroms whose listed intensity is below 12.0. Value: 4697.43 angstroms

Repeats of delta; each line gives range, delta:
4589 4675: 4669.39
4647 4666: 4662.95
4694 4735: 4719.12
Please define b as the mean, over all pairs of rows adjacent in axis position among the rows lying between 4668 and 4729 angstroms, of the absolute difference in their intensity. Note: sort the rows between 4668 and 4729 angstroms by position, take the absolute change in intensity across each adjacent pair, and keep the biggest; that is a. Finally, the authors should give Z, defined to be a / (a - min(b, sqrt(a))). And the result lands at 1.9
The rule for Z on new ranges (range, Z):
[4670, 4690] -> 2.6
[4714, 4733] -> 2.2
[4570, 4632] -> 1.7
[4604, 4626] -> 2.4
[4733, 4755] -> 2.6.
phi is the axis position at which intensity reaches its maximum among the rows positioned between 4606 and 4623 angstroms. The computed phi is 4609.57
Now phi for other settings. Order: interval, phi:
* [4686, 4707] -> 4686.63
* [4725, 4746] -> 4725.64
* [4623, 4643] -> 4626.59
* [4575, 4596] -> 4590.51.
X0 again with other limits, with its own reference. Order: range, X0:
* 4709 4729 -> 1.62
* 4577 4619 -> 1.51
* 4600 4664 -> 1.31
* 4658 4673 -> 1.30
